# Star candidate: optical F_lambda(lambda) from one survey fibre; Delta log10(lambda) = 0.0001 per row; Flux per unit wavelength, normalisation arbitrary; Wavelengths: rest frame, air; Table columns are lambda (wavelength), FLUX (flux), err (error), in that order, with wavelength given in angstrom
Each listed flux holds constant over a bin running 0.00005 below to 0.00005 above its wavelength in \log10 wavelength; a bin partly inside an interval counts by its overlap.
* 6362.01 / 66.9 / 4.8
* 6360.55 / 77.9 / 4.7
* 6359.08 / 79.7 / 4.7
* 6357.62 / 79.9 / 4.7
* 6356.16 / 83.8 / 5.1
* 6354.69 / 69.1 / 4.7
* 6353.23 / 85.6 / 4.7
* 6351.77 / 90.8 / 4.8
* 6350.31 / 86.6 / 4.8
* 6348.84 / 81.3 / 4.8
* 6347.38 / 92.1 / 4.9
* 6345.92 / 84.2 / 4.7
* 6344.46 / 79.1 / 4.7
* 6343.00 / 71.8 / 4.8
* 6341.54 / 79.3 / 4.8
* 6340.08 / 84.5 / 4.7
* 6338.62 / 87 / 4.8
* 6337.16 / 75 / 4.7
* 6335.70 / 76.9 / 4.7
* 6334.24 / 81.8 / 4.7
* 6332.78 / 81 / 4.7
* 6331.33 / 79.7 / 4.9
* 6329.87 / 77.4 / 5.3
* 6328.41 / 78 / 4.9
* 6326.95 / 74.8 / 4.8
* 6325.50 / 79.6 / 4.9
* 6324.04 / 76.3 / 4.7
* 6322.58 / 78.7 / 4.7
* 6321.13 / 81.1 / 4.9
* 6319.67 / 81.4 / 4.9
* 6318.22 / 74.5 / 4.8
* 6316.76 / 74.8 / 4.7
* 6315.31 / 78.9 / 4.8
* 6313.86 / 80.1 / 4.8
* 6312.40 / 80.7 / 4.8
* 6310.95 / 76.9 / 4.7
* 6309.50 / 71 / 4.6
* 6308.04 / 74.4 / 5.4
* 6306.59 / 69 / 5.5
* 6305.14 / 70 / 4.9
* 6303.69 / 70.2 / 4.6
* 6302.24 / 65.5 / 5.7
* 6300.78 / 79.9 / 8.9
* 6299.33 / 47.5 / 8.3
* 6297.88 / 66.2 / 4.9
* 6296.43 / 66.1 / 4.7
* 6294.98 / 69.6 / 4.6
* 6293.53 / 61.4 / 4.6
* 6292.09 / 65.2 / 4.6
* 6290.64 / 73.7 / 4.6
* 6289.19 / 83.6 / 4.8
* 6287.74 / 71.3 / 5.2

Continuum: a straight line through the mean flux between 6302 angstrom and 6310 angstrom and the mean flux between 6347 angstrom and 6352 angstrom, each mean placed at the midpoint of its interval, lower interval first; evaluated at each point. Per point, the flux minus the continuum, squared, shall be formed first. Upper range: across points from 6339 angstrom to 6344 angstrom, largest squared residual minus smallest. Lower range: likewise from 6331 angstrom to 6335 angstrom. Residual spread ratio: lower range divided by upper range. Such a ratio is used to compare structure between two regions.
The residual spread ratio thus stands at 0.00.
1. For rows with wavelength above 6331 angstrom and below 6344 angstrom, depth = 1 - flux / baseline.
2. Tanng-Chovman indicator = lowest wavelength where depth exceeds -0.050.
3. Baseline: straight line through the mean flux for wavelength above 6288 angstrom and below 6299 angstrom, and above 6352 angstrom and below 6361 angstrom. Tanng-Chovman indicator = 6335.70 angstrom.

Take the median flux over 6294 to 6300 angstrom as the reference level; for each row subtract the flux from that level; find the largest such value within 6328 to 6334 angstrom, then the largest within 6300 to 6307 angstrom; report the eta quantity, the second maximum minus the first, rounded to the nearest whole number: 12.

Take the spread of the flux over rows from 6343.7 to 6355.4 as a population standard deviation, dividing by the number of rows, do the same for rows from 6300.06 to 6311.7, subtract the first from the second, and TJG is -2.5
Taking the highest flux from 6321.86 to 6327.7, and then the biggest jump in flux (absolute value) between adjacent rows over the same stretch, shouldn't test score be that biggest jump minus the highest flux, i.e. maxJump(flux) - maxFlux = -74.8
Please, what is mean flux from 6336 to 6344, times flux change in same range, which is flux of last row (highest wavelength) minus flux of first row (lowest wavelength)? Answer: -254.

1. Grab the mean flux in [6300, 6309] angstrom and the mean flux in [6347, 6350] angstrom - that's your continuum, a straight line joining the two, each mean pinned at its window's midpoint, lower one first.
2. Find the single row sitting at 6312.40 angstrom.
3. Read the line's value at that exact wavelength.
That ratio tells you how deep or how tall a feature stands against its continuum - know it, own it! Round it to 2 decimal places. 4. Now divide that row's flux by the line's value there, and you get 1.09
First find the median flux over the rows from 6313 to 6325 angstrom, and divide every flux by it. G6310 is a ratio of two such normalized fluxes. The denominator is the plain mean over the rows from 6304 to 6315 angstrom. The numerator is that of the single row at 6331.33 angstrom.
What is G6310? 1.07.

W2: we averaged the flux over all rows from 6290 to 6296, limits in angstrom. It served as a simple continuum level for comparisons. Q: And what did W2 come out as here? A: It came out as 67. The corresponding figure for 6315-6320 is 77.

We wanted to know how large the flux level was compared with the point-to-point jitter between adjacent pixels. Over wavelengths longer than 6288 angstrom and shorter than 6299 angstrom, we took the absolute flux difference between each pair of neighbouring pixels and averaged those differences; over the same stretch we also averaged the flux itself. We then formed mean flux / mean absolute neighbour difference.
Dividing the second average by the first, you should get 12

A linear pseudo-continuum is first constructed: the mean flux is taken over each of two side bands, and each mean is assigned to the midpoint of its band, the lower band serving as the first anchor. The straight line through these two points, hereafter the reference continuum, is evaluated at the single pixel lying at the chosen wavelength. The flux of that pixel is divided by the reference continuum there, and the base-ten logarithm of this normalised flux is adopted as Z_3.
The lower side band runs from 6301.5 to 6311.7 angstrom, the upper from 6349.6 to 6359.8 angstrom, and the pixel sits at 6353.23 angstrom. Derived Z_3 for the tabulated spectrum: 0.02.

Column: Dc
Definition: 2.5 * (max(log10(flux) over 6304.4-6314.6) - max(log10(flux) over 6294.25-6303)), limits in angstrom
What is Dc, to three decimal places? 0.011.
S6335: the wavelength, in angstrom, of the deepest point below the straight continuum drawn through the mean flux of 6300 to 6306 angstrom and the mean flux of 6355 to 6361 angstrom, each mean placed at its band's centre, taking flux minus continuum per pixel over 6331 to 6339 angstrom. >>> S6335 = 6337.16 angstrom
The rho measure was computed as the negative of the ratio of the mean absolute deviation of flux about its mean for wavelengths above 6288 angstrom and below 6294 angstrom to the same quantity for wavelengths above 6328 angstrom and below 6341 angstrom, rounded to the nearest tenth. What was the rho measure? -2.5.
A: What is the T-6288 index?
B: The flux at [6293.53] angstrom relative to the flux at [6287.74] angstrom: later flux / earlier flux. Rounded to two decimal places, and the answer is 0.86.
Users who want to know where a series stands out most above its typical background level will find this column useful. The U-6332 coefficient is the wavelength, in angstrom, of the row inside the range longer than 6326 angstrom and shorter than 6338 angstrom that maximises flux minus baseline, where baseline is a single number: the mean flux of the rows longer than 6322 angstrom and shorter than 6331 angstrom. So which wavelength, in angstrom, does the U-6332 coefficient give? 6334.24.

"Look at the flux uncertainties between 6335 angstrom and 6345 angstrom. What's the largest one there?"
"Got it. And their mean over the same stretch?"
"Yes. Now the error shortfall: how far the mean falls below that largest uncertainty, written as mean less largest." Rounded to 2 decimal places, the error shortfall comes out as -0.06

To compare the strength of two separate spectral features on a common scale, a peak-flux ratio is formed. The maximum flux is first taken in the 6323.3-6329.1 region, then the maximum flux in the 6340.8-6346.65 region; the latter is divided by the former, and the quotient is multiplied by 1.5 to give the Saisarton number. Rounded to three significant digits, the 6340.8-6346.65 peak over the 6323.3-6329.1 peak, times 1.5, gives 1.59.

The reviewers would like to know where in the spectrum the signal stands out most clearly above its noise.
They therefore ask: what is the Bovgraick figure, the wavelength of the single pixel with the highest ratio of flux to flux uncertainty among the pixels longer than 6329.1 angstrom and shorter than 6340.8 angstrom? 6338.62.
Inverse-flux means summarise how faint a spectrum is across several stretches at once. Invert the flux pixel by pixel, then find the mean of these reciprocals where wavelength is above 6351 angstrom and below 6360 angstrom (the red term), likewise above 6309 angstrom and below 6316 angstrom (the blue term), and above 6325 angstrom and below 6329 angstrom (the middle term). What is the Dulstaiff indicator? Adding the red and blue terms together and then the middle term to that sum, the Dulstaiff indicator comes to 0.0382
